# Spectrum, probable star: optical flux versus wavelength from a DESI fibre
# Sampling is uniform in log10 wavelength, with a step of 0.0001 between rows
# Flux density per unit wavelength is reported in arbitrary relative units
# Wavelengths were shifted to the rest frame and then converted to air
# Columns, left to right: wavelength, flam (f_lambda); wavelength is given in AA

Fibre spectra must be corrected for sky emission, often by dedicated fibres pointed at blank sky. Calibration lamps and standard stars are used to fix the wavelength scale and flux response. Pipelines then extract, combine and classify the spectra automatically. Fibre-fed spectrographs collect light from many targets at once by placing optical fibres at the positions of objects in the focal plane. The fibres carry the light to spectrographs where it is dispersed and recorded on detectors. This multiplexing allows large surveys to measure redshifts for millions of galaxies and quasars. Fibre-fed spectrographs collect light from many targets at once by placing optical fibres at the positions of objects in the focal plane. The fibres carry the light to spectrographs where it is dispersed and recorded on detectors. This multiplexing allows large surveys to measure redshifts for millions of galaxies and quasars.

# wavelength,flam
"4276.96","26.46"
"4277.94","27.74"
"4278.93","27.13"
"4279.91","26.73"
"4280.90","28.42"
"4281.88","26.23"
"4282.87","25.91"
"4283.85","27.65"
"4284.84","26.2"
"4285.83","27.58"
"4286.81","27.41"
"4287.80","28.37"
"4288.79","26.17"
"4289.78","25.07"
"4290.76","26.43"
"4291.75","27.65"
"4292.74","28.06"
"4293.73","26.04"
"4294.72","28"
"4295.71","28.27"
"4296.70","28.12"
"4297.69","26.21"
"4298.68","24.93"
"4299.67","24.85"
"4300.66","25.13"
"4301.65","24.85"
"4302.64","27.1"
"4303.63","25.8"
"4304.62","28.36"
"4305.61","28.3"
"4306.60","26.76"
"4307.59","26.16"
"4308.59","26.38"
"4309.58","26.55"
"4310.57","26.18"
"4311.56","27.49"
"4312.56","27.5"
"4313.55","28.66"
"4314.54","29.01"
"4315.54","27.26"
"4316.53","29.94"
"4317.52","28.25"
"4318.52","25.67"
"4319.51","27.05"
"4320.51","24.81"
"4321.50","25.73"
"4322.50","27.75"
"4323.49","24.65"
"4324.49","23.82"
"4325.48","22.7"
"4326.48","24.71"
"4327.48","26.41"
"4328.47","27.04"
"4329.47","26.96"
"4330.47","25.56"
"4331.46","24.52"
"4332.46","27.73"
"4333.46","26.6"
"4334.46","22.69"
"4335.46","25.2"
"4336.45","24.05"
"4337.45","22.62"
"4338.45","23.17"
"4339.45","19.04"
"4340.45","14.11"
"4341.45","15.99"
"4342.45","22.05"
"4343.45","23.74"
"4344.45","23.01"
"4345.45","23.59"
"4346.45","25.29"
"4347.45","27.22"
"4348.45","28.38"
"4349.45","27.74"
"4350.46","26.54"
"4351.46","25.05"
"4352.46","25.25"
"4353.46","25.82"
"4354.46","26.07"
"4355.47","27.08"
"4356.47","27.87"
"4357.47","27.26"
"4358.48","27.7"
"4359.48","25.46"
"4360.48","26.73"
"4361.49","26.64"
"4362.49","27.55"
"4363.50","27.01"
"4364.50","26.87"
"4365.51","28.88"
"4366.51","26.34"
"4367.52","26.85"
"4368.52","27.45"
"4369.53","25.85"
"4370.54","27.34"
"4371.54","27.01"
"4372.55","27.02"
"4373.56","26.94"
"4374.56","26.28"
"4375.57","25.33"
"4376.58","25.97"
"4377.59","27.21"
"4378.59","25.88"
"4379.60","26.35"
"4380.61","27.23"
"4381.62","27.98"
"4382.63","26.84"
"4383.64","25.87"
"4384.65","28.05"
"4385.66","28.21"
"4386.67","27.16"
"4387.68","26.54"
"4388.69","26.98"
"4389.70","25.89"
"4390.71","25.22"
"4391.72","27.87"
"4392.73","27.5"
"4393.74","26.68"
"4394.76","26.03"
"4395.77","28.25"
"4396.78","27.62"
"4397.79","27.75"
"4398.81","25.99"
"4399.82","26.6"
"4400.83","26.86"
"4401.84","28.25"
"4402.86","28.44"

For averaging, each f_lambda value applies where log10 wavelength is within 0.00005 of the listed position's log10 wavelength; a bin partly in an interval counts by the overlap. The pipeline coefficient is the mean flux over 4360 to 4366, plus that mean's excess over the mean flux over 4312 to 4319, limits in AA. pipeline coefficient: 26.5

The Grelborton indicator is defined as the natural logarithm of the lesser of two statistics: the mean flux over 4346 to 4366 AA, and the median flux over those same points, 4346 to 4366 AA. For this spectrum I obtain 3.289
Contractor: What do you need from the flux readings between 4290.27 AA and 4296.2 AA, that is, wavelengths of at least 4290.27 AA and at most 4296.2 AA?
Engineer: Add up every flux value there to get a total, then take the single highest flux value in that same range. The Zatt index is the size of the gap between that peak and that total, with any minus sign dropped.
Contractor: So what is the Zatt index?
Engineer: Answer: 136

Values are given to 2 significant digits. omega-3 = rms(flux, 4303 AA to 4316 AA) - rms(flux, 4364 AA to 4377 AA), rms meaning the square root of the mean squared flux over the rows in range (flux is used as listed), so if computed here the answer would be 0.49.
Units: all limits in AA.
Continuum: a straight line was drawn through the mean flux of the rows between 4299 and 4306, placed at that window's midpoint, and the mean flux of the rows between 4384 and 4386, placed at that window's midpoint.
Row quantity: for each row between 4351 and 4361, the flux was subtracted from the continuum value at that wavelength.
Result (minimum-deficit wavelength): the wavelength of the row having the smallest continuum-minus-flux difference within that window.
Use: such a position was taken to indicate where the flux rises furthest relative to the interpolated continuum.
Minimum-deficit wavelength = 4356.47 AA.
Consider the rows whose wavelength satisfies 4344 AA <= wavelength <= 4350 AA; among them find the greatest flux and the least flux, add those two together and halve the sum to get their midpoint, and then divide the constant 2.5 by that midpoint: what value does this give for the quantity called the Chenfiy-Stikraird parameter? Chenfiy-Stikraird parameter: 0.097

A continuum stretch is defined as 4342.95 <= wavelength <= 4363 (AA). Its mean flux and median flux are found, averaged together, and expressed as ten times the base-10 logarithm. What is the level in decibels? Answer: 14.2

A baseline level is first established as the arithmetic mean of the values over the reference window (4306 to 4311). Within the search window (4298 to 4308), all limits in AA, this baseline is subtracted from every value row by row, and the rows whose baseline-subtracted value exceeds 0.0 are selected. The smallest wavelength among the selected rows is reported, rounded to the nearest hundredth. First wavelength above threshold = 4302.64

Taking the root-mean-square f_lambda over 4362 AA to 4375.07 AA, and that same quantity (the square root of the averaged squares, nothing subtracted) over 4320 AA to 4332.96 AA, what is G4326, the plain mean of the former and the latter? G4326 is 26.3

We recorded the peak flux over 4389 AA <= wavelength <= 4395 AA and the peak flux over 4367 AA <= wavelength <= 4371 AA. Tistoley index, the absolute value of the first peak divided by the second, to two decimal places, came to 1.02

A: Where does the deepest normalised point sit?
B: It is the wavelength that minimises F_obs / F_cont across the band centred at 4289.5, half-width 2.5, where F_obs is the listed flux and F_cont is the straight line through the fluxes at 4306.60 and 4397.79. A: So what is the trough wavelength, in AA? 4289.78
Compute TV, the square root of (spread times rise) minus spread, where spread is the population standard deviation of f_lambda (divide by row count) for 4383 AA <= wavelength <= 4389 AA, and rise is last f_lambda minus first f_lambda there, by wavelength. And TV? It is 0.14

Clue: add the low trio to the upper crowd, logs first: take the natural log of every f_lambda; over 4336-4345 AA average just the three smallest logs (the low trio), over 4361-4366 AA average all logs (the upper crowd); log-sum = 6.10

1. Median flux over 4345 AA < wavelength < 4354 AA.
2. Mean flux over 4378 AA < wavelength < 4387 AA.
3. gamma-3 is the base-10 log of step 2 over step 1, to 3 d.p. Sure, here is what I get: 0.020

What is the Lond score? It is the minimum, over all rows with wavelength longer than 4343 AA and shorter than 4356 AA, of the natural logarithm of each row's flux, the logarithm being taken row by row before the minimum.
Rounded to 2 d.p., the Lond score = 3.14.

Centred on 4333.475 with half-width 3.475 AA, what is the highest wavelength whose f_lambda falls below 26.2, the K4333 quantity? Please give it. 4336.45 AA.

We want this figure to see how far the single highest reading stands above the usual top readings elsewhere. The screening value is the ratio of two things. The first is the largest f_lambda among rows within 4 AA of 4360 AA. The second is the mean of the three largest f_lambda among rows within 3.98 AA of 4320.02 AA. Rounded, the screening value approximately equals 0.97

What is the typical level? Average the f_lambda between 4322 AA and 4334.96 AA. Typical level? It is 25.5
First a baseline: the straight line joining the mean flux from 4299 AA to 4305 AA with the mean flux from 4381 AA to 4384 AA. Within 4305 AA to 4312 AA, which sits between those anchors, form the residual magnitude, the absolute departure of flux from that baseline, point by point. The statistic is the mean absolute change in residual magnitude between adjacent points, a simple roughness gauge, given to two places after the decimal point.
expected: 0.70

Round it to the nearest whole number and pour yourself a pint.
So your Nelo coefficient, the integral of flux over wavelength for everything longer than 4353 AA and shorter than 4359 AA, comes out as 162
